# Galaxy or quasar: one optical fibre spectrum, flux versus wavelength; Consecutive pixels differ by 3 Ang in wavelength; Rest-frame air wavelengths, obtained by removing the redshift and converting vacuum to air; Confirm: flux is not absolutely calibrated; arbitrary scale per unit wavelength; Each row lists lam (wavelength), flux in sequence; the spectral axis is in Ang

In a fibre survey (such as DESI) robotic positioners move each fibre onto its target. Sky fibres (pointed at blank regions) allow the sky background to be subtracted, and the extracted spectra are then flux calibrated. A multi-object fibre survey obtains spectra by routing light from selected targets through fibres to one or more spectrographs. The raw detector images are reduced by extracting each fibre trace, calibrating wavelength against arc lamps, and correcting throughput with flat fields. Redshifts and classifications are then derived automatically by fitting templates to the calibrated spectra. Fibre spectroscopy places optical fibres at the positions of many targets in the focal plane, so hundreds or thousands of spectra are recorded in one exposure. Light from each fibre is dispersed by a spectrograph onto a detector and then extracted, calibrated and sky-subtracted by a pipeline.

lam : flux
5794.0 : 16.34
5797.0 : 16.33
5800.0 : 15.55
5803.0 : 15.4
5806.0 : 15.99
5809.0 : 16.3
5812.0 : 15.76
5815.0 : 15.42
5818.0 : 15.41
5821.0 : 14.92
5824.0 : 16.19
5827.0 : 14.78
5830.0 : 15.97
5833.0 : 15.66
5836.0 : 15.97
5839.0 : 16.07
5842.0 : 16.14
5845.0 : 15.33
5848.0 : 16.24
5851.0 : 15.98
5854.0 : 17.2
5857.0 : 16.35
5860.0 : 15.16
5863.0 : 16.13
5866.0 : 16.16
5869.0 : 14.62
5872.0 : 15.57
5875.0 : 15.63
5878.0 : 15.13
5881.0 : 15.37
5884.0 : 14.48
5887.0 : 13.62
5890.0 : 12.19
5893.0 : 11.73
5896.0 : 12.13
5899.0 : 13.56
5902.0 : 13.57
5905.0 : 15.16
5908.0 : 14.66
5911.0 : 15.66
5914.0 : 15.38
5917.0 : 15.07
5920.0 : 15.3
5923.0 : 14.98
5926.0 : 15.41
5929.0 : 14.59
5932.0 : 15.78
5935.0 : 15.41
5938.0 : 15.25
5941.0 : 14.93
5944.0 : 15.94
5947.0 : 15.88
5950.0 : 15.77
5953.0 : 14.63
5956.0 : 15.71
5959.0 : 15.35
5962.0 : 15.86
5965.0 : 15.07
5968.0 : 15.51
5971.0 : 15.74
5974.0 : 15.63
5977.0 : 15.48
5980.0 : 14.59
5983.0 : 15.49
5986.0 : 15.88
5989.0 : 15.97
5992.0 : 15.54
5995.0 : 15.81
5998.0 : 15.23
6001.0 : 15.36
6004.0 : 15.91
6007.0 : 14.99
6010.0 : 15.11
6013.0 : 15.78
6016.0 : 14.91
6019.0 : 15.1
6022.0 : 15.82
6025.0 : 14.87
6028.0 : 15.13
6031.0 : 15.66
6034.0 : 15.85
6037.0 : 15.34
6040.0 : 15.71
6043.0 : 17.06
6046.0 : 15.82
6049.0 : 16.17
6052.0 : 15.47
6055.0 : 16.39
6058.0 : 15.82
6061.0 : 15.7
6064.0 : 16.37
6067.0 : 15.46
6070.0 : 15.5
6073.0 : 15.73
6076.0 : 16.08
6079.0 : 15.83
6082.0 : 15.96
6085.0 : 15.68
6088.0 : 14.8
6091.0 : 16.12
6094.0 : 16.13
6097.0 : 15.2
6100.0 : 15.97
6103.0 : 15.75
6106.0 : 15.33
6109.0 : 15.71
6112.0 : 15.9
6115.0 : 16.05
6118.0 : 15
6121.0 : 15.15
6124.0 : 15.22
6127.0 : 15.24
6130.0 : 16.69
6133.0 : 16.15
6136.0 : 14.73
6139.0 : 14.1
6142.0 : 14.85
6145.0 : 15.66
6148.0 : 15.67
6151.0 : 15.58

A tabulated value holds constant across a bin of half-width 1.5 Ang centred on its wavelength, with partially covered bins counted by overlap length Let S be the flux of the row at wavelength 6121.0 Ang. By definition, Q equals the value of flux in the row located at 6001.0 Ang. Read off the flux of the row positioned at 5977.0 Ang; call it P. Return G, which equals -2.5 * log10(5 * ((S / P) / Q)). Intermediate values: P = 15.48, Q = 15.36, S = 15.15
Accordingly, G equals 1.24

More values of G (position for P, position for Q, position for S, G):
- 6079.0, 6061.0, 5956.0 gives 1.25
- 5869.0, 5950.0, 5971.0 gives 1.17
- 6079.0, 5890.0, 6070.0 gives 0.99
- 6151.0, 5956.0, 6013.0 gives 1.23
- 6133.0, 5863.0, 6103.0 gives 1.30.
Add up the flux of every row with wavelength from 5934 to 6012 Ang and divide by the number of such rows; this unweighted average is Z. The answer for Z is 15.5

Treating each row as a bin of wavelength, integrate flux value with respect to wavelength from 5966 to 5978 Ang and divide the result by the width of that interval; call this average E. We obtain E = 15.6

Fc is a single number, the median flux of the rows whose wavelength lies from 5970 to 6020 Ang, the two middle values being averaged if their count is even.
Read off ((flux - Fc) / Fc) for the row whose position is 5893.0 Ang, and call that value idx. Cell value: -0.243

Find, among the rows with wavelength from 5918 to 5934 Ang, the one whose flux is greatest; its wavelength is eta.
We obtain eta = 5932.0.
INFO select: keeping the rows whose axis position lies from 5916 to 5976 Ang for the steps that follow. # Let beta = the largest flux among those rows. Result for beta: 15.94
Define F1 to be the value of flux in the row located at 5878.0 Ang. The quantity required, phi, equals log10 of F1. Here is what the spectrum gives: 1.18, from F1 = 15.13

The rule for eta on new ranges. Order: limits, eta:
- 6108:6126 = 6115.0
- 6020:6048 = 6043.0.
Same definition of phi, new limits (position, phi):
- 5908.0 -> 1.17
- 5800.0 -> 1.19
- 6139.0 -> 1.15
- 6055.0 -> 1.21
